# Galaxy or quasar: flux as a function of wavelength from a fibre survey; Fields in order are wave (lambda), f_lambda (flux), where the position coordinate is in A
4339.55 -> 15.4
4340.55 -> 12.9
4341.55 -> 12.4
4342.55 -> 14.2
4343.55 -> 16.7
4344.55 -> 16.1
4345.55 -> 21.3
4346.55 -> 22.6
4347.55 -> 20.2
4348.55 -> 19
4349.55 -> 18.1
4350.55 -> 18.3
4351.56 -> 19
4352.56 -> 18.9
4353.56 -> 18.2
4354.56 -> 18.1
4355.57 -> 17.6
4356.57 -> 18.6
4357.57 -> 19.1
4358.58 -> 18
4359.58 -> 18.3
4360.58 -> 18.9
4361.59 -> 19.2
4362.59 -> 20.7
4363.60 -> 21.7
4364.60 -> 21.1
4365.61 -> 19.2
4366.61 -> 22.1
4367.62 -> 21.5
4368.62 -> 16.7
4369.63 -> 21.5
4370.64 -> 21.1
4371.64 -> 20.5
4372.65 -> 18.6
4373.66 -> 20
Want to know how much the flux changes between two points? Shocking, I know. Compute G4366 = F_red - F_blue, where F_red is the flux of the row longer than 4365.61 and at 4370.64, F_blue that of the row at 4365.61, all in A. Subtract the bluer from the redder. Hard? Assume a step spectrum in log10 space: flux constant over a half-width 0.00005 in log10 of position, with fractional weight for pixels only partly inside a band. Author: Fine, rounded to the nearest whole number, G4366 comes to 2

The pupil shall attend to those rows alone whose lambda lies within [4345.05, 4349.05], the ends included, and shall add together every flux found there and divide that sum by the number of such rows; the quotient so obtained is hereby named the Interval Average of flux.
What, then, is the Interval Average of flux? 20.8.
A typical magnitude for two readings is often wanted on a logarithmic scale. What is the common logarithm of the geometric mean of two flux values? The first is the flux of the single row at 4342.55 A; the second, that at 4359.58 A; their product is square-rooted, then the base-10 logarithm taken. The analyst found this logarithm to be 1.207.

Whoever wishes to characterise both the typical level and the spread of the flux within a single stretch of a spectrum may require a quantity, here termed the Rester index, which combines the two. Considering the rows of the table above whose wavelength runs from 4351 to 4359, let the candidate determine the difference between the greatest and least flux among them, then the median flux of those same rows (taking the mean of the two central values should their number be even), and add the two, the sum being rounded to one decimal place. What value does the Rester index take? 19.9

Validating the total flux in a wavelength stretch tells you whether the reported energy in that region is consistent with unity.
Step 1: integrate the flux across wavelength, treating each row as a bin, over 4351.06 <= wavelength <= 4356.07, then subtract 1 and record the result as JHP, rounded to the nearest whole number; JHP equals 91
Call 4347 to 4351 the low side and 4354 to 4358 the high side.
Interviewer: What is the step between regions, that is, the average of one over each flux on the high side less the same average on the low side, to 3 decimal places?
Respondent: 0.002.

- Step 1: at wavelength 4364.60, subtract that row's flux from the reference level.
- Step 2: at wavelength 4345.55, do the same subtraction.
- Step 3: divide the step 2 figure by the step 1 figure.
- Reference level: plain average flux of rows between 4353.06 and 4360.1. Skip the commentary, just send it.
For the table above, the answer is 1.1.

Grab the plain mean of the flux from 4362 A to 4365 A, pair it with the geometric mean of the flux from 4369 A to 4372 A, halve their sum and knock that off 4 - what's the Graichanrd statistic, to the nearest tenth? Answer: -17.1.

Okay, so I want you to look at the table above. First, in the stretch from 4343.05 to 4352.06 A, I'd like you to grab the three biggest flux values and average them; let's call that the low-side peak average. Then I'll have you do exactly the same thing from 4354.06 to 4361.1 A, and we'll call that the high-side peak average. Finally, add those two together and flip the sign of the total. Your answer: -40.2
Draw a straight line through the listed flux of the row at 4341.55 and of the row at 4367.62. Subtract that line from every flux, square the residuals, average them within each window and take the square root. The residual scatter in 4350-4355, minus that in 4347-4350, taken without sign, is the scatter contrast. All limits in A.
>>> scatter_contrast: 2.0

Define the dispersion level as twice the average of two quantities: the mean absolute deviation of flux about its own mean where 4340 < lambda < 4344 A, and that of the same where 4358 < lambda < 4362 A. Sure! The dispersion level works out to 1.85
